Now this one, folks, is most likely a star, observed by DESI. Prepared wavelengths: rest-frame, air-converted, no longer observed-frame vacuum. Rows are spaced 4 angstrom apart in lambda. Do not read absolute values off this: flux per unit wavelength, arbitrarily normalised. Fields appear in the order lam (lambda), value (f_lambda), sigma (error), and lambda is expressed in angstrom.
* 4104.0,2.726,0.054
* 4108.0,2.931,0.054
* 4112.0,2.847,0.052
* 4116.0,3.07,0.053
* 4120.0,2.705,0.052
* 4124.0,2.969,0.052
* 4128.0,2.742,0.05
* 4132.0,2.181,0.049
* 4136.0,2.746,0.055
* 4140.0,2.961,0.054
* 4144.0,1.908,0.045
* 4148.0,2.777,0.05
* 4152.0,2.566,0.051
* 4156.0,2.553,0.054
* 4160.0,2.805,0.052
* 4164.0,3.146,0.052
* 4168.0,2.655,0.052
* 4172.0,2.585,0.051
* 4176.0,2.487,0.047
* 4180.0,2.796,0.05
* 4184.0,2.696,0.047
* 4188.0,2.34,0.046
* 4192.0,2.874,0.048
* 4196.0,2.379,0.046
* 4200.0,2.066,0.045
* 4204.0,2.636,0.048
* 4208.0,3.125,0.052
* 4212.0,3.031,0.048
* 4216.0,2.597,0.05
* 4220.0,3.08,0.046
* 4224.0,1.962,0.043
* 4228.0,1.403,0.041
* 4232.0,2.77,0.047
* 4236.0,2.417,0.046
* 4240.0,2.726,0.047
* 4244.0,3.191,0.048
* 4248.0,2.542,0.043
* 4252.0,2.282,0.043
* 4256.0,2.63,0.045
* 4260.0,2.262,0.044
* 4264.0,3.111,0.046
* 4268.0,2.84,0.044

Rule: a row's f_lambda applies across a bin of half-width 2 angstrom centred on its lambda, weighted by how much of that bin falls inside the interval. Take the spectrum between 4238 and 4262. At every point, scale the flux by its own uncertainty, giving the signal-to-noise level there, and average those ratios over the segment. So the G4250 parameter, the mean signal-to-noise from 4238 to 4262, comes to 58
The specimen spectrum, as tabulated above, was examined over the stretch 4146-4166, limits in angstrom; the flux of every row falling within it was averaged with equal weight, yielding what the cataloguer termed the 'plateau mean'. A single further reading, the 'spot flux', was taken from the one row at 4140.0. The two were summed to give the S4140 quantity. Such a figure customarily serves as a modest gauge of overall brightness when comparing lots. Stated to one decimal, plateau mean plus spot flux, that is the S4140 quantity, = 5.7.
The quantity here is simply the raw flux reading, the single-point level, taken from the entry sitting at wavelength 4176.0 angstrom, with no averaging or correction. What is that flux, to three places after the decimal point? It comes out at 2.487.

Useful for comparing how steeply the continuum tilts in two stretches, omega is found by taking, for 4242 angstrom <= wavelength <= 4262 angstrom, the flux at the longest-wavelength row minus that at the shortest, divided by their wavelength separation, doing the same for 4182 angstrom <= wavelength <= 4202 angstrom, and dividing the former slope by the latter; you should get 1.5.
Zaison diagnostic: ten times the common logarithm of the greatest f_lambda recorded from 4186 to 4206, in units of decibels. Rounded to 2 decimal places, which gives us 4.58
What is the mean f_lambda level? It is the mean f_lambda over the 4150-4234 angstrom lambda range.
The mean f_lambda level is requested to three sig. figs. 2.60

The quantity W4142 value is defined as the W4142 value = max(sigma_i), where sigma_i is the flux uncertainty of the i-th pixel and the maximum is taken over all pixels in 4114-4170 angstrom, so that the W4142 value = 0.055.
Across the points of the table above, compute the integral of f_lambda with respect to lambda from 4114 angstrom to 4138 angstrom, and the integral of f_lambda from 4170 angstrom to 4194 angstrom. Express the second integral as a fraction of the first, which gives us 0.96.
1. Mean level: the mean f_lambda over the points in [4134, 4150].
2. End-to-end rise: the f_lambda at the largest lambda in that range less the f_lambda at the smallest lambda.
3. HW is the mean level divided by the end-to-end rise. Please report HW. 84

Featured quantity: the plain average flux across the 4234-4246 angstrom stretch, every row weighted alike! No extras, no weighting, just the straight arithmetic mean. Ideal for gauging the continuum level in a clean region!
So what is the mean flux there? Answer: 2.78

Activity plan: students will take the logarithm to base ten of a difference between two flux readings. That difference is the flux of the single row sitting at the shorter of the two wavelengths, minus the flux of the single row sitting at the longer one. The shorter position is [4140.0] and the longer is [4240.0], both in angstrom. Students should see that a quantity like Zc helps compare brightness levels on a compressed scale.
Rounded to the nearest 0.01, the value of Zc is -0.63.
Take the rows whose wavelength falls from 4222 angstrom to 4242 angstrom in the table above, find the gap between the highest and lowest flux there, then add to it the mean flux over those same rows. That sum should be 3.62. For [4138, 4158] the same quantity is 3.61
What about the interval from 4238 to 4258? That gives 3.58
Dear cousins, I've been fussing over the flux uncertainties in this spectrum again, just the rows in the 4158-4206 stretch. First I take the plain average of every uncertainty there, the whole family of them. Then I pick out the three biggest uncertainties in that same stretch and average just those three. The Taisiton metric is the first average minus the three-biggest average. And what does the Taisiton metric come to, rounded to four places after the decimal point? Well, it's -0.0033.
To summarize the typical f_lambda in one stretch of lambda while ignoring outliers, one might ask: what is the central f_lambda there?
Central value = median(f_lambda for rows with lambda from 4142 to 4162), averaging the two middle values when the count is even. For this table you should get 2.6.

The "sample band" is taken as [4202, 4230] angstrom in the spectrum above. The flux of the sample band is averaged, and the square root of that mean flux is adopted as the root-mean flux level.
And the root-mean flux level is 1.60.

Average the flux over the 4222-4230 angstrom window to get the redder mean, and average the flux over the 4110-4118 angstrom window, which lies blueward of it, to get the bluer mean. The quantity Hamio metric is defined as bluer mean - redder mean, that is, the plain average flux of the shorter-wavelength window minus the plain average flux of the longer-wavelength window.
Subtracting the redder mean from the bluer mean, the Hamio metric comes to 1.3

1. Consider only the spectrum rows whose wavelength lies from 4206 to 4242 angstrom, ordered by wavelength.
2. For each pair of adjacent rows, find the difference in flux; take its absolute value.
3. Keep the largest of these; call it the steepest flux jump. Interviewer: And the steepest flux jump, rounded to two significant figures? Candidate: 1.4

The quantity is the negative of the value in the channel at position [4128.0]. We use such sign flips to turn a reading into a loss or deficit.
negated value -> -2.74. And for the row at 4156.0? -2.55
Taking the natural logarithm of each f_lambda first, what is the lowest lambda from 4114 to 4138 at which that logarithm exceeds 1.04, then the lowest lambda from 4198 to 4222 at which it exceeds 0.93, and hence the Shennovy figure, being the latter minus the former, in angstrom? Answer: 88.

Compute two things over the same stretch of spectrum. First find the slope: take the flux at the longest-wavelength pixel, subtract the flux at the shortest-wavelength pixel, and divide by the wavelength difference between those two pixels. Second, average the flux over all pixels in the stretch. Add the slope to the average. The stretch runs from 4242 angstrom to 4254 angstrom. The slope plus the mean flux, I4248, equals 2.56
